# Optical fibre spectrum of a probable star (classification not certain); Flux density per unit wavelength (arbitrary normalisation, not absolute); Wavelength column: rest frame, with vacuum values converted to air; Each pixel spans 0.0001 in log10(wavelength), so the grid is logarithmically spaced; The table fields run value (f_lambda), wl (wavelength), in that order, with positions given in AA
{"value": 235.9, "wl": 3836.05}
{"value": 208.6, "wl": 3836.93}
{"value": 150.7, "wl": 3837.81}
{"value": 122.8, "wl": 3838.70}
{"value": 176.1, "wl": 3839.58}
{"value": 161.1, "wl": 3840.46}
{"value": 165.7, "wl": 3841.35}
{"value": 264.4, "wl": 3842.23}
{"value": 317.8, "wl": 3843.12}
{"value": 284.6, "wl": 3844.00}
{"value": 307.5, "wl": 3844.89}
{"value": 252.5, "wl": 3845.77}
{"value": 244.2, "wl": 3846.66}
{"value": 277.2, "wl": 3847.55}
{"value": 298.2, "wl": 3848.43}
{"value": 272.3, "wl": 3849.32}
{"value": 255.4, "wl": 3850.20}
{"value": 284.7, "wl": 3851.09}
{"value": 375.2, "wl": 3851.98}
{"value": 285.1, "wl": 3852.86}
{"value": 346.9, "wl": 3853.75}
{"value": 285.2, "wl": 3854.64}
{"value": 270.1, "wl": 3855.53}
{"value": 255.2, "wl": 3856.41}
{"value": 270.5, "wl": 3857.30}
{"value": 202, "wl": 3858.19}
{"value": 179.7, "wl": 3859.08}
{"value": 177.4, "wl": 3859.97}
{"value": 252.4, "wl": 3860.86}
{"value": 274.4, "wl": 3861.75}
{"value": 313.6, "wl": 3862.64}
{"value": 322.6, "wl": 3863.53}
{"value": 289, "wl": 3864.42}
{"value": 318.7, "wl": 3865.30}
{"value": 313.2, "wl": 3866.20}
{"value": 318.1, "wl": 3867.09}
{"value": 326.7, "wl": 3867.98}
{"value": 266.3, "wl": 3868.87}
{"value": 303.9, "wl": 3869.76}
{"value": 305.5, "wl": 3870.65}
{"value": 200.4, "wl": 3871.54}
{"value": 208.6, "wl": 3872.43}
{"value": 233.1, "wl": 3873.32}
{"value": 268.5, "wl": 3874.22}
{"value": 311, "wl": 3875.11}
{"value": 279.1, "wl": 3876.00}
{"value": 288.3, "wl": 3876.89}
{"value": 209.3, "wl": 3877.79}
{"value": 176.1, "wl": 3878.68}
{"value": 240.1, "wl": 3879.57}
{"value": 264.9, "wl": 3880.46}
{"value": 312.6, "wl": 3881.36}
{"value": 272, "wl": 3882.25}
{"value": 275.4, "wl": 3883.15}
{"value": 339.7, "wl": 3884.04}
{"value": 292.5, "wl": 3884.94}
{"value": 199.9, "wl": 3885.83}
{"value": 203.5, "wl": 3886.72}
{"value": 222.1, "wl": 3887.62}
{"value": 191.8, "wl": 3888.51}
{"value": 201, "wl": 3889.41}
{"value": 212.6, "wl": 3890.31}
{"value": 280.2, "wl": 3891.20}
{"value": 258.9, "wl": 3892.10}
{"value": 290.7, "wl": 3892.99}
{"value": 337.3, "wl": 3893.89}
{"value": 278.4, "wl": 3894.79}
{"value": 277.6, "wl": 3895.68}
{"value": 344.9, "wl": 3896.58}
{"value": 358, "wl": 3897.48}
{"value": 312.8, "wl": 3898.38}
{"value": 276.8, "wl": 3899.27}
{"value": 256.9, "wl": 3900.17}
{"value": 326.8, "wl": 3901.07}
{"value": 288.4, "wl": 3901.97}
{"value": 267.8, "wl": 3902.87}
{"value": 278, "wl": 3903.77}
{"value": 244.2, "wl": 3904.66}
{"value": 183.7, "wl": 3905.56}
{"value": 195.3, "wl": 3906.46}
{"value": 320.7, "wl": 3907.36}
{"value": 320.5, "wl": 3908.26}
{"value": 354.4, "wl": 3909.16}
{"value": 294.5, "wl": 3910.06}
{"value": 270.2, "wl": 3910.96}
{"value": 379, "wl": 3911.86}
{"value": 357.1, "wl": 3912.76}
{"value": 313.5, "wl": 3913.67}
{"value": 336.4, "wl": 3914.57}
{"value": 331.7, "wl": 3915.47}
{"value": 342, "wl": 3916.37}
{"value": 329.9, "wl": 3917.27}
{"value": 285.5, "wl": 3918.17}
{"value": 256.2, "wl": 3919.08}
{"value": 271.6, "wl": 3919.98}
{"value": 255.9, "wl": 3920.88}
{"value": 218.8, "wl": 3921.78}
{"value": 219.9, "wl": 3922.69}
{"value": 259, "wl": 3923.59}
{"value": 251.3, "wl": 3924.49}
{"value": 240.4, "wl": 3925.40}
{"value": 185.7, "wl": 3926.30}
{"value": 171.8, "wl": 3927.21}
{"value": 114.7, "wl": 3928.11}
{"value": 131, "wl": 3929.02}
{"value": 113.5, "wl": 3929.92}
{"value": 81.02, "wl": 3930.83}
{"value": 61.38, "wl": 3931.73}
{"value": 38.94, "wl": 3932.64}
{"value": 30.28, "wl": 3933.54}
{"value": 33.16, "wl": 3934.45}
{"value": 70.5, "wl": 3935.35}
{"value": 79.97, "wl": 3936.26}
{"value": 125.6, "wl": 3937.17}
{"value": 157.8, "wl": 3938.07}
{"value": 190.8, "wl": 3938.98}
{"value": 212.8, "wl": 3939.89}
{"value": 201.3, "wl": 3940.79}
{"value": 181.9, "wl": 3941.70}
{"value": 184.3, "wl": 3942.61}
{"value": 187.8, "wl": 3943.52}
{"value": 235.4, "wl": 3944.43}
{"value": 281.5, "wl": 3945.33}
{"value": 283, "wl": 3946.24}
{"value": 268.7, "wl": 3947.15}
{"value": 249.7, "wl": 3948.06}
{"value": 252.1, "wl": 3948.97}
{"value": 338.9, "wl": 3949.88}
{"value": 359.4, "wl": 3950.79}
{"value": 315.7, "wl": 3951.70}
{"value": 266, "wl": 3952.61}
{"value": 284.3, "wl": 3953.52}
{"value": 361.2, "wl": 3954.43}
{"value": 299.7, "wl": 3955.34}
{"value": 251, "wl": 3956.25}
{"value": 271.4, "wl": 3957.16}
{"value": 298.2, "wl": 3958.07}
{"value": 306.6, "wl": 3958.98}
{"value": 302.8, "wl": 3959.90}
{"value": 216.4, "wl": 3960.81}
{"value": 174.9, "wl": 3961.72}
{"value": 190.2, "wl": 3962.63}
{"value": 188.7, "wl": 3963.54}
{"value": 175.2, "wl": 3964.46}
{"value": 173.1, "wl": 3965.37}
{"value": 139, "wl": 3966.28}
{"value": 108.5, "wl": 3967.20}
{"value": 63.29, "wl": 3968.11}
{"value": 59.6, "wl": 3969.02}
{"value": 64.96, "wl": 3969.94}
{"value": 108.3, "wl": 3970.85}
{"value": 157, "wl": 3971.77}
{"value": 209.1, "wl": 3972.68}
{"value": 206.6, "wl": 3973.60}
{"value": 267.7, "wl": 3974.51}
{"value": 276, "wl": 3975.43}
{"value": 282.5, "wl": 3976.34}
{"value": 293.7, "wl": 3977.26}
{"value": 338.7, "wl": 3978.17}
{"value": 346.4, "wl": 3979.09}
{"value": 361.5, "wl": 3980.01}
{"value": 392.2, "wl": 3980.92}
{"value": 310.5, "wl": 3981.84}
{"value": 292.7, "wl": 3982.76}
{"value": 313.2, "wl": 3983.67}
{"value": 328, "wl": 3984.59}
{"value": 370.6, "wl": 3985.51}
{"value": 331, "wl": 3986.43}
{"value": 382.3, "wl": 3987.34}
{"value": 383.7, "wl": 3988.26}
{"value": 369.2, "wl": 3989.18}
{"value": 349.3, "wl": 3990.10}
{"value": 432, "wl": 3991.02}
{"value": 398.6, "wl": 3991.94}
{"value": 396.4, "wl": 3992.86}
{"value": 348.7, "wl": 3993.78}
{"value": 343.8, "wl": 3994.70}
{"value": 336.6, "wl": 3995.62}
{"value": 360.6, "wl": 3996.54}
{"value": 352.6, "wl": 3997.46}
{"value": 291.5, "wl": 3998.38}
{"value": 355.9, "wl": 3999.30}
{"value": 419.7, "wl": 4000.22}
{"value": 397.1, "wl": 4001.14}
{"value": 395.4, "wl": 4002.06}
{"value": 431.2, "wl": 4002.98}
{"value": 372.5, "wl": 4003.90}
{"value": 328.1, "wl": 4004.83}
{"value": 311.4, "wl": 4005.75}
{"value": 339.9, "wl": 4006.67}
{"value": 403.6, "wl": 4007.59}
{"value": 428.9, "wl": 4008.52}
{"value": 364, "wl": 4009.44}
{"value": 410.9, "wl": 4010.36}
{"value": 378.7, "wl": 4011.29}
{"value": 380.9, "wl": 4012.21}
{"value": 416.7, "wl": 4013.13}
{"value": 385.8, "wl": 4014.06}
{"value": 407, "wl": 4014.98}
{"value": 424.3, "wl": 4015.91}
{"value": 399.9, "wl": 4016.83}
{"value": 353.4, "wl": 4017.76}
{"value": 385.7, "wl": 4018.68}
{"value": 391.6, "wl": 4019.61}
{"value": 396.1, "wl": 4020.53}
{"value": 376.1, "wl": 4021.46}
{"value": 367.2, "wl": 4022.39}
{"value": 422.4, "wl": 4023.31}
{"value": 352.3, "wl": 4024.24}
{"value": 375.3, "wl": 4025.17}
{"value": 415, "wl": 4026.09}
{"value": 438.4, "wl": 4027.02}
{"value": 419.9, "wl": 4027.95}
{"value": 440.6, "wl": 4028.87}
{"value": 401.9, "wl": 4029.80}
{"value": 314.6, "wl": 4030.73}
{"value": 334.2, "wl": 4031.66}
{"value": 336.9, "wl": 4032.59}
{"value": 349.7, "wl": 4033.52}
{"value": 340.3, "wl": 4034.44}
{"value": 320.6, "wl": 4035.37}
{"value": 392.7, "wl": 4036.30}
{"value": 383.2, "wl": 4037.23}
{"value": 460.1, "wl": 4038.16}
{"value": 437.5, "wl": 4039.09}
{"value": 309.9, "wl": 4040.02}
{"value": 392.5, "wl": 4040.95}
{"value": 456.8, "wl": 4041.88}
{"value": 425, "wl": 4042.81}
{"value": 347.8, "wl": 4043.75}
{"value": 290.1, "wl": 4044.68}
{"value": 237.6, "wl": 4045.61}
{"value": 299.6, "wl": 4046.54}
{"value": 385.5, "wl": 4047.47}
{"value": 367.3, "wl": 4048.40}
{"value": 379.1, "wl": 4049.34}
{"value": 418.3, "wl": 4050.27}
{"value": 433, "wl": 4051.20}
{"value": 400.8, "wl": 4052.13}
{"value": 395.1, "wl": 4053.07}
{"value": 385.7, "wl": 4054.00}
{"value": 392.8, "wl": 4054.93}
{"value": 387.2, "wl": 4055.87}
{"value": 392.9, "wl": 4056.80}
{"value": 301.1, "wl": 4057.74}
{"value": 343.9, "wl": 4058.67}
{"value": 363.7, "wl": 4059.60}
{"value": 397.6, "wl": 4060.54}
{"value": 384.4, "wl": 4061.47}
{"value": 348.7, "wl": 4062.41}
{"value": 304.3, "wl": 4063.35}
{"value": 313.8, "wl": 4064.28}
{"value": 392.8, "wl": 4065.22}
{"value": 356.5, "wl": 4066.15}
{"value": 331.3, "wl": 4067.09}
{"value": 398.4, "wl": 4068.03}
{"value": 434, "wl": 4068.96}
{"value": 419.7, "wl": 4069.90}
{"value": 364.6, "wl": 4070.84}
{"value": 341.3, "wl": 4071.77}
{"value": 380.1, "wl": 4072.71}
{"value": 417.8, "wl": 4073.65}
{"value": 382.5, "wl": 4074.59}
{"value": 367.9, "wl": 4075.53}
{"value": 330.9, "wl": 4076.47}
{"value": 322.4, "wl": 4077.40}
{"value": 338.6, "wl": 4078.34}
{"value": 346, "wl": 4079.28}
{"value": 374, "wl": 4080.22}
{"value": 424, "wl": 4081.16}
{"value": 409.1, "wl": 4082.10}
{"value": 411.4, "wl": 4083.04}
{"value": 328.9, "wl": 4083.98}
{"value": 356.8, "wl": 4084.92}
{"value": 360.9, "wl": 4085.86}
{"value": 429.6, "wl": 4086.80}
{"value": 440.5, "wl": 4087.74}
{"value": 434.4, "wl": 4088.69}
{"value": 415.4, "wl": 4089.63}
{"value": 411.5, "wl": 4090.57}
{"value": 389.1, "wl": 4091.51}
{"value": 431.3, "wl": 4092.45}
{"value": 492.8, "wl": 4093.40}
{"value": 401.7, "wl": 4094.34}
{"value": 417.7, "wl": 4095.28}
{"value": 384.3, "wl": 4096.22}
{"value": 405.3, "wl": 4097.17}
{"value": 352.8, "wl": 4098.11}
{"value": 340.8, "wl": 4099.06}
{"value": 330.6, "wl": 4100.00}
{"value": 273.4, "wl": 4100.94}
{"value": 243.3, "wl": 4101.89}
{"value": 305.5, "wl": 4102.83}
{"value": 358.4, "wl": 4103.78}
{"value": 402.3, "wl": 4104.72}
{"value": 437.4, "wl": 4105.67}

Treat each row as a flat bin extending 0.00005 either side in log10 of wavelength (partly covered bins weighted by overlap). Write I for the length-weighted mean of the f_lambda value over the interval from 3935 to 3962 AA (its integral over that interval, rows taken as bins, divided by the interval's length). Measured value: 241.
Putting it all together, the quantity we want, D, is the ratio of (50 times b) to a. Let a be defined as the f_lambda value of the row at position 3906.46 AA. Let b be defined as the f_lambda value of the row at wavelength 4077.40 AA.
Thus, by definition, 83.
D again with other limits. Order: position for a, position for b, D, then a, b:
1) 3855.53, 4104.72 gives 74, 270.1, 402.3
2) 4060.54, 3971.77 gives 20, 397.6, 157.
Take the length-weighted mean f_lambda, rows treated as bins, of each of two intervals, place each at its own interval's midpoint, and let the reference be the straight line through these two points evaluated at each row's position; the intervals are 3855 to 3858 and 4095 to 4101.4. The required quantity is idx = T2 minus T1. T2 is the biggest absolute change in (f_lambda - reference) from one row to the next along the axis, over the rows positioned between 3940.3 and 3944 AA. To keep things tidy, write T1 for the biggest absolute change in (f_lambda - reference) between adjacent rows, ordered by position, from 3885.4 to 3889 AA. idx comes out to -11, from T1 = 31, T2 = 20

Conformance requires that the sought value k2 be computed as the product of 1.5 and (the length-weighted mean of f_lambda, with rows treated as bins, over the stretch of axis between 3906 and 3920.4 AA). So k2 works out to 465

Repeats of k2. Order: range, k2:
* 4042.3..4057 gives 556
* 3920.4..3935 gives 225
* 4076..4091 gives 575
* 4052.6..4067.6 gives 543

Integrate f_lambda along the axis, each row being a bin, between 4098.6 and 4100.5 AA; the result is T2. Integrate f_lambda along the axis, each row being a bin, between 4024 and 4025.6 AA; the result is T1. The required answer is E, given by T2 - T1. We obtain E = 55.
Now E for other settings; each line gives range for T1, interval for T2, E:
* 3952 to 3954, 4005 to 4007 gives 93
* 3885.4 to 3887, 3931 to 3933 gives -213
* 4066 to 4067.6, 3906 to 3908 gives -19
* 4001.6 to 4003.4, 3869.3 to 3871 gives -226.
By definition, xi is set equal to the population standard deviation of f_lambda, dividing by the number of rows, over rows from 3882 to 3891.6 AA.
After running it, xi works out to 47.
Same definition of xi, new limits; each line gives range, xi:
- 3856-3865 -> 49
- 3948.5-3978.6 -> 86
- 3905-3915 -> 60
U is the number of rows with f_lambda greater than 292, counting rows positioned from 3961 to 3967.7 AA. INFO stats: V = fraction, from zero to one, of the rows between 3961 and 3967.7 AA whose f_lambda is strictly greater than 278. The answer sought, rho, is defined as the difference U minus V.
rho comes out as 0.0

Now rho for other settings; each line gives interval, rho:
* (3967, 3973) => 0.0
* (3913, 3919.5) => 4.1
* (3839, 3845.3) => 1.6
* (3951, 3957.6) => 2.4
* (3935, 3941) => 0.0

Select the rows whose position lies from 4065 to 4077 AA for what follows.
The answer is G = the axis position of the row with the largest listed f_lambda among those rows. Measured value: 4068.96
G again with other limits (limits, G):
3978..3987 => 3980.92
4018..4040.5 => 4038.16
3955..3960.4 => 3958.98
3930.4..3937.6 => 3937.17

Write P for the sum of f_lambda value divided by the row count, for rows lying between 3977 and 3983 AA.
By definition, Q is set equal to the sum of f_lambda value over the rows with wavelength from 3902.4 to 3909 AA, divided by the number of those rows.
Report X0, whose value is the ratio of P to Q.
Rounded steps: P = 334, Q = 259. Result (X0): 1.29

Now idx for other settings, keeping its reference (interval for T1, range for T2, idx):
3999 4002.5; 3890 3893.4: 4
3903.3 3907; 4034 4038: 11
